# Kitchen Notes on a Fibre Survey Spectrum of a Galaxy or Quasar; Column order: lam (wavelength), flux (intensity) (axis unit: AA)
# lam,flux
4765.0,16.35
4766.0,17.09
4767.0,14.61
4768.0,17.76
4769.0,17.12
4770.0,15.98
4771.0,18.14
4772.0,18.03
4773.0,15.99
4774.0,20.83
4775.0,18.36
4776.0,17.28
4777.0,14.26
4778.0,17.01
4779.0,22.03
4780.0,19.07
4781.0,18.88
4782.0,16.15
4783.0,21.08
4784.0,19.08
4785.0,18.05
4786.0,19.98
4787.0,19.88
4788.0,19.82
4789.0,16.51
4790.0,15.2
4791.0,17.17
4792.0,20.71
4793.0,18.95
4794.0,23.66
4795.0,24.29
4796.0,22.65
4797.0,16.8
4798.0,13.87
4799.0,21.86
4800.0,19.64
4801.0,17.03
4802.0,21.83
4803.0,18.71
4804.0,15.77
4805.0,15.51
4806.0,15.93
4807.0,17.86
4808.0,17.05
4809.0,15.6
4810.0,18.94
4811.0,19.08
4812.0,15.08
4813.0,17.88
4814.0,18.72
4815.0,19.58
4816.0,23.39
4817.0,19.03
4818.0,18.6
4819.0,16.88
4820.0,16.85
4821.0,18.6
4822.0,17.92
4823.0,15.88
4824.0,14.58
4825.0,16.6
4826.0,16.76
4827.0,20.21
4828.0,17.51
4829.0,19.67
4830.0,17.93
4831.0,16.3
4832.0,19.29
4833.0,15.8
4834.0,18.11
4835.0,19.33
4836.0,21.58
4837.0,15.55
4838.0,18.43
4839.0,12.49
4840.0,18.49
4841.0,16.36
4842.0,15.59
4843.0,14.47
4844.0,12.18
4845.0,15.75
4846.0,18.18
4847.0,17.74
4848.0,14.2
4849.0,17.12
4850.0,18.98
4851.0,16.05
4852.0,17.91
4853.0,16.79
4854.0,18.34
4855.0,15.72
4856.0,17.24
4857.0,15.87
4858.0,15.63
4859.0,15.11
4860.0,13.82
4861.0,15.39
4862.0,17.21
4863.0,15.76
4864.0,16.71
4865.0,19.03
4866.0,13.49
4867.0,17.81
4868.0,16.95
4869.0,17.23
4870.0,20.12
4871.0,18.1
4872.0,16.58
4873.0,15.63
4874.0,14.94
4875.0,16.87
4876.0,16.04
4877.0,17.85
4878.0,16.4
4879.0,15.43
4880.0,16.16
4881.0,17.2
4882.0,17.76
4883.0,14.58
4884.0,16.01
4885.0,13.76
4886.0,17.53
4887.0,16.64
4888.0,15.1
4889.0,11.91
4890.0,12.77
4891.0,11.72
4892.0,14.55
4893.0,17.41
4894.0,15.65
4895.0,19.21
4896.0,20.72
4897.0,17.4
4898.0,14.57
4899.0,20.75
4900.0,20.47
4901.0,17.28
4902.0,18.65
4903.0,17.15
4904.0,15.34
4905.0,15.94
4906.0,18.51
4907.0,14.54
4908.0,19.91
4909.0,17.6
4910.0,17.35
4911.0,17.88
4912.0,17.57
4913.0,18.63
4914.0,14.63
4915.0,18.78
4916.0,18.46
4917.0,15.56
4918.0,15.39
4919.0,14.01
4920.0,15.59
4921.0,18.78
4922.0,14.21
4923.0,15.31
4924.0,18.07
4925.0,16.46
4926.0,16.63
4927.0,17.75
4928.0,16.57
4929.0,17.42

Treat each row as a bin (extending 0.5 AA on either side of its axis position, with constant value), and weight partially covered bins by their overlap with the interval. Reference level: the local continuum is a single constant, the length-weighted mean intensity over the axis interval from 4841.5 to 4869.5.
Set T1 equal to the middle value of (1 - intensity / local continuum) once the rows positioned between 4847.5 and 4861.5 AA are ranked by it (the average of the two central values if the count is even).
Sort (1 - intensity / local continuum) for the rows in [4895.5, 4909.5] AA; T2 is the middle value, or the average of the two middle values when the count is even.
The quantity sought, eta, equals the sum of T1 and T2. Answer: -0.05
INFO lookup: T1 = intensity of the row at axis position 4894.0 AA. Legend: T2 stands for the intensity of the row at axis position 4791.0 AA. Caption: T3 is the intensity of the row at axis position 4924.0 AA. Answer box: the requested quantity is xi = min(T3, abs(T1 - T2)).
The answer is 1.5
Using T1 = 15.65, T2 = 17.17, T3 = 18.07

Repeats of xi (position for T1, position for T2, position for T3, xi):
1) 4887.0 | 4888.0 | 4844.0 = 1.5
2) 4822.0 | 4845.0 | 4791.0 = 2.2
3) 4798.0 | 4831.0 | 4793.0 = 2.4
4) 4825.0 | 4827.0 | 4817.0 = 3.6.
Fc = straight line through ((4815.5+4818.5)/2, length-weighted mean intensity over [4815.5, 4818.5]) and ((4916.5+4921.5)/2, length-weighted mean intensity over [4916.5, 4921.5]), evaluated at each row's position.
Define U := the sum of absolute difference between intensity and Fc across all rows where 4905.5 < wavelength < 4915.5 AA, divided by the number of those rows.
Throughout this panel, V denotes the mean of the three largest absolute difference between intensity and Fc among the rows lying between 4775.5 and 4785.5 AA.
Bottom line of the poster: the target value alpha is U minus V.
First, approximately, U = 2.0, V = 6.2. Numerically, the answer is -4.2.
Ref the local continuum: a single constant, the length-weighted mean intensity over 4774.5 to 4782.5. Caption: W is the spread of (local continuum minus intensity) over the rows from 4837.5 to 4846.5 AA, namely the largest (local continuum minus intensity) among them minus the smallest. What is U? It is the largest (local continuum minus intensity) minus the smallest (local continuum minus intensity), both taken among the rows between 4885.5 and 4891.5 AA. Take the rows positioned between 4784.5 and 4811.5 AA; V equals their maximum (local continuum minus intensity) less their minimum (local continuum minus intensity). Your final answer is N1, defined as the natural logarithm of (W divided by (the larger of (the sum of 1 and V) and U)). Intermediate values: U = 6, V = 10.4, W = 6.3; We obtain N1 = -0.59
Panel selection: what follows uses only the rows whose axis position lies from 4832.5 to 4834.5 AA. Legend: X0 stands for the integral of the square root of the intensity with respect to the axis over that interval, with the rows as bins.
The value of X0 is 8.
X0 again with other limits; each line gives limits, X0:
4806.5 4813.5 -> 29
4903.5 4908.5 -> 20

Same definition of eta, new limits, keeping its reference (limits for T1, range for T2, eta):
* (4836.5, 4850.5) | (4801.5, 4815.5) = -0.08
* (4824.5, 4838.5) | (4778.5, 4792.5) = -0.28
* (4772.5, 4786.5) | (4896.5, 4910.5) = -0.21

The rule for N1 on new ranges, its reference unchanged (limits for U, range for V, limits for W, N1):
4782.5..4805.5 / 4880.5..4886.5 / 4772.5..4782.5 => -0.29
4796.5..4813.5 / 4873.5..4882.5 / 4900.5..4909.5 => -0.40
